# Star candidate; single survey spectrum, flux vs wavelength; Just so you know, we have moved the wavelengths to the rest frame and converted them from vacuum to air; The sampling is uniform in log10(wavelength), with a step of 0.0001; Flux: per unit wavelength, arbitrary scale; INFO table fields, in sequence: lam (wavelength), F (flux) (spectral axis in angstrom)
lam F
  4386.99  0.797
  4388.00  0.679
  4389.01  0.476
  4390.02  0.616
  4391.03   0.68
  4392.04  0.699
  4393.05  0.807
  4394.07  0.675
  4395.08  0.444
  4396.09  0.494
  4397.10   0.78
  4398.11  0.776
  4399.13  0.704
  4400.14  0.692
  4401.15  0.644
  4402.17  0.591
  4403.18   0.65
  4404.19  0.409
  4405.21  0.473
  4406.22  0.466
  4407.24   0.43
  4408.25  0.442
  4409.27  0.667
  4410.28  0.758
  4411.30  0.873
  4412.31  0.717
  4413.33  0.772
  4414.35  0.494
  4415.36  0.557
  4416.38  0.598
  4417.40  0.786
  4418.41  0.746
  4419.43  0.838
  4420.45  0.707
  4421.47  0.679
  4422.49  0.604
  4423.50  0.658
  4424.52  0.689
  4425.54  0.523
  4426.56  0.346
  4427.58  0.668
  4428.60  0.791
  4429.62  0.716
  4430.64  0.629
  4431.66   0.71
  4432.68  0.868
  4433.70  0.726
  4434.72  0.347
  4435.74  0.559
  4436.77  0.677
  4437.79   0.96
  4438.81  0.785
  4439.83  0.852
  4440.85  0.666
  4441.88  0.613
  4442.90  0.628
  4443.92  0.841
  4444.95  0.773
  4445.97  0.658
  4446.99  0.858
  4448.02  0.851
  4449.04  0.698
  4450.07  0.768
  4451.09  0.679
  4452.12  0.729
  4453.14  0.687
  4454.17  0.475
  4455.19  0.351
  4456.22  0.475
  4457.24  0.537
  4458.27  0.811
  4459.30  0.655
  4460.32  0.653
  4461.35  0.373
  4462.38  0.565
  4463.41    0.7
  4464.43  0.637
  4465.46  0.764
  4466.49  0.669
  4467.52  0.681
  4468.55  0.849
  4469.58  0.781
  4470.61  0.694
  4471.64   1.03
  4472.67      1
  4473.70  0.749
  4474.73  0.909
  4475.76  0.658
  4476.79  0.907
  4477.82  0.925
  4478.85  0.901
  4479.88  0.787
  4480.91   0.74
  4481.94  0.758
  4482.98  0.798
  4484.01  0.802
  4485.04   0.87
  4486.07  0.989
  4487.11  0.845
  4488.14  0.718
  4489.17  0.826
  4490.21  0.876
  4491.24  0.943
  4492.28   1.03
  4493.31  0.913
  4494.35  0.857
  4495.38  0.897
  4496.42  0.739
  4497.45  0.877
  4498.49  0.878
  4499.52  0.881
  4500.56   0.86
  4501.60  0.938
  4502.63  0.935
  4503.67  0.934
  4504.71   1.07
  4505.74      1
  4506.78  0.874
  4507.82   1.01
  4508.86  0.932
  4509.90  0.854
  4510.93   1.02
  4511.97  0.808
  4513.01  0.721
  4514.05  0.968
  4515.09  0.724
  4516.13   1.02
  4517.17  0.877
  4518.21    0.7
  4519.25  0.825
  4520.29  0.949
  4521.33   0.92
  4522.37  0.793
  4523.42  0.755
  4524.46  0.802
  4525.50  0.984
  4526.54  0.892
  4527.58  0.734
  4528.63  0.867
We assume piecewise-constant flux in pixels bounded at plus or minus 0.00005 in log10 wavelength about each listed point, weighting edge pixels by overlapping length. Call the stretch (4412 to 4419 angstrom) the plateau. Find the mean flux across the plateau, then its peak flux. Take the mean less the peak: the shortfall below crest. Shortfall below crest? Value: -0.12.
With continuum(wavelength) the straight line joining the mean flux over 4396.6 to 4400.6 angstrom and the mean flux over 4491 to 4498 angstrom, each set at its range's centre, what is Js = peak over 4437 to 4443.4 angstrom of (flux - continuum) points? 0.16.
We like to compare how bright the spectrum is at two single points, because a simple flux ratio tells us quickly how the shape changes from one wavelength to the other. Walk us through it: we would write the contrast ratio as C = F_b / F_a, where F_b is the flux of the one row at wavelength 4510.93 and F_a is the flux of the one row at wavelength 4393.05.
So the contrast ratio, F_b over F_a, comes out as 1.26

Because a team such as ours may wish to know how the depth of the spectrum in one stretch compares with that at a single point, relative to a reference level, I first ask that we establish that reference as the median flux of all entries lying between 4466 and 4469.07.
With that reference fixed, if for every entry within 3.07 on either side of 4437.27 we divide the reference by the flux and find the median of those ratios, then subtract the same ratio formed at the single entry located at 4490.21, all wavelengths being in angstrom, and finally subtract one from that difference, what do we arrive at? -0.84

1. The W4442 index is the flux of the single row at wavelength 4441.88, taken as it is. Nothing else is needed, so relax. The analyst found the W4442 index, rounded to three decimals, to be 0.613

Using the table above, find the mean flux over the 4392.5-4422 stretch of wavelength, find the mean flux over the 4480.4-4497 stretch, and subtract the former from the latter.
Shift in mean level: 0.206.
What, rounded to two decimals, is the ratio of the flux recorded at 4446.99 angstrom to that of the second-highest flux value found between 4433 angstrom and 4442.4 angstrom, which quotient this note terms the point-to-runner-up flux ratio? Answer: 1.01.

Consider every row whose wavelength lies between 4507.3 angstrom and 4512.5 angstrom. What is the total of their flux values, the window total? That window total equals 4.62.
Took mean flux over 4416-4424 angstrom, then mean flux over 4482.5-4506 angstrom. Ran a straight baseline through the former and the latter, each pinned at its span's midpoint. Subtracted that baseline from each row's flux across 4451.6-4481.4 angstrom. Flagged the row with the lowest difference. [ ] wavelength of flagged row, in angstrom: 4455.19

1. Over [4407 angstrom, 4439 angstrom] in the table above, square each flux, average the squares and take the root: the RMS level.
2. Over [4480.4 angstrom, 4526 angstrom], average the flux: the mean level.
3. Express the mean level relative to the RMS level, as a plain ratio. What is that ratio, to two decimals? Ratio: 1.28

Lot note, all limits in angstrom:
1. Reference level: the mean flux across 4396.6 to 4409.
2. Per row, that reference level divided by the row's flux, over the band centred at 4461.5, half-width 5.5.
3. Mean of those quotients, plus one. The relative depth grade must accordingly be 1.99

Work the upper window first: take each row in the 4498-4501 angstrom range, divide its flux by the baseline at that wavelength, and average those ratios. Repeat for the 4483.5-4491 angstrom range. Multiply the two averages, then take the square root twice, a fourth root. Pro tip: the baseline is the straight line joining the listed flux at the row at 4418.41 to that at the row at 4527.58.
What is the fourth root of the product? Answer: 1.08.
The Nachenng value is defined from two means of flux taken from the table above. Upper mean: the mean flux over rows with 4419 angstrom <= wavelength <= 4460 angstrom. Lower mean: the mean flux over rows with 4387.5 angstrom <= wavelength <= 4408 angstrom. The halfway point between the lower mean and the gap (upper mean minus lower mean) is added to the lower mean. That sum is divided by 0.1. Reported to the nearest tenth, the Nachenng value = 9.5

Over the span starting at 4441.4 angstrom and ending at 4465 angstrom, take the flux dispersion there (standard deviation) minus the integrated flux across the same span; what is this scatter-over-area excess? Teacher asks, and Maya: -15.3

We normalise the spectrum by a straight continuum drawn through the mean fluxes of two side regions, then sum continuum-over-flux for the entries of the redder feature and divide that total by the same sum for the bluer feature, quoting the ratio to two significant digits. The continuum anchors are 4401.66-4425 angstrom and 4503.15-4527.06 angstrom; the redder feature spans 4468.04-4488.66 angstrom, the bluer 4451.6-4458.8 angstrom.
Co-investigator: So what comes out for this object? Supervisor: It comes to 2.0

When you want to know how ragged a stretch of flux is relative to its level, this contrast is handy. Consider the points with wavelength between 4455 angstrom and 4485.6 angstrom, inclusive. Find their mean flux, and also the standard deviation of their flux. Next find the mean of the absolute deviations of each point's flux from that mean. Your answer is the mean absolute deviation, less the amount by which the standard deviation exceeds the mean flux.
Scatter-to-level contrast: 0.70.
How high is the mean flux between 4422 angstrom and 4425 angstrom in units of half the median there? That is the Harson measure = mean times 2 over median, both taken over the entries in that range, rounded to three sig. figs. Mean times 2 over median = 1.98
